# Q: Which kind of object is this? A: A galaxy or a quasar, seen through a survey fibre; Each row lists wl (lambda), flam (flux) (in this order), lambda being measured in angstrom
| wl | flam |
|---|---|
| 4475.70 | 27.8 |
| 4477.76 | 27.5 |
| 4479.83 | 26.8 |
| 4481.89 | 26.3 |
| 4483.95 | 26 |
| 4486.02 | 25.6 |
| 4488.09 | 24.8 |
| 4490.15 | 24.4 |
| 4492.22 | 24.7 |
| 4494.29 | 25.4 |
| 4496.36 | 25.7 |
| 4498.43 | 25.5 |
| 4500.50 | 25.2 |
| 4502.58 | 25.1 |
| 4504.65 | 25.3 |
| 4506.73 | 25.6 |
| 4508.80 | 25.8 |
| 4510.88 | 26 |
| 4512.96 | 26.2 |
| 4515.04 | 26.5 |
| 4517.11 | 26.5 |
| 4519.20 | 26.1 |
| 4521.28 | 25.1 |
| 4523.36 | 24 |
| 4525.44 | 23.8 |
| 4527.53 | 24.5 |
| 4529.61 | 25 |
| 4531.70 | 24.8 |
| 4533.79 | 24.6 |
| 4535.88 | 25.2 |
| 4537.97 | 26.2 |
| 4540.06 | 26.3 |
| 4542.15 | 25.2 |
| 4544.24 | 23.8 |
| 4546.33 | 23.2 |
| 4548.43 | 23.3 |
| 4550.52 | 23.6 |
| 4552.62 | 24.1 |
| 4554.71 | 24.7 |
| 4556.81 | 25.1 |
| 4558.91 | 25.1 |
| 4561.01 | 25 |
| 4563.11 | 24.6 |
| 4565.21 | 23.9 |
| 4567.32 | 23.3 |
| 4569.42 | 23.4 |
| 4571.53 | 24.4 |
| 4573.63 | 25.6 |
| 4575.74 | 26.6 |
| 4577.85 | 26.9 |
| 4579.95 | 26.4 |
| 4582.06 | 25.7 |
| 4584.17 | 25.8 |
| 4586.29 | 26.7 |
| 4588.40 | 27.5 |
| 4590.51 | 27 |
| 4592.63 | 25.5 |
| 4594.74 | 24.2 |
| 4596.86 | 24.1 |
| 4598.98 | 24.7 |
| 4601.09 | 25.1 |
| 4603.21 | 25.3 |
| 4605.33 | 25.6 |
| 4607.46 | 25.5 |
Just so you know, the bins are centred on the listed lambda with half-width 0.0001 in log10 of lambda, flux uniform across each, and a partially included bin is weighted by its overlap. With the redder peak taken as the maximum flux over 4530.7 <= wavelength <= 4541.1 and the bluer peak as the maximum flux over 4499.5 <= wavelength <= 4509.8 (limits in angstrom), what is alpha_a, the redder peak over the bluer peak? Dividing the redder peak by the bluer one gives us 1.02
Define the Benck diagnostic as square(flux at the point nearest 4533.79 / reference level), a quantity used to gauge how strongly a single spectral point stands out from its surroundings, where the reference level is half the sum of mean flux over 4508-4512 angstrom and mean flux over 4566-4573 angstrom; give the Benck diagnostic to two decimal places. 0.98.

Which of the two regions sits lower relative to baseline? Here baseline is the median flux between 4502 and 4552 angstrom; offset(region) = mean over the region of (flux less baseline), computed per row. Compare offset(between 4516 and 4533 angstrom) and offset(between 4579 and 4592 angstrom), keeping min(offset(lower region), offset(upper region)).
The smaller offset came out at -0.17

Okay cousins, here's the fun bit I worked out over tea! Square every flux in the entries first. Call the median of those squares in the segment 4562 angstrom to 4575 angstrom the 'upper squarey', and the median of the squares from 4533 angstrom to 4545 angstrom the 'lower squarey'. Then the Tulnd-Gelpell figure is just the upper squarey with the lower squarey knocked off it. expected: -52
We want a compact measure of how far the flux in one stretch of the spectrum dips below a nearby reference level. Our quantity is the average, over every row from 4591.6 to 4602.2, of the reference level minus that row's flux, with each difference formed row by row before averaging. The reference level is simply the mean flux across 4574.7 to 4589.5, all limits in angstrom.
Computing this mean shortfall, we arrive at 1.8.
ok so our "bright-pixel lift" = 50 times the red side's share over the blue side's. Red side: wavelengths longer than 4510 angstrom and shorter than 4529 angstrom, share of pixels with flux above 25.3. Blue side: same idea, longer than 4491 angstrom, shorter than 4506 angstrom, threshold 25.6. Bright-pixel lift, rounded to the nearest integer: 194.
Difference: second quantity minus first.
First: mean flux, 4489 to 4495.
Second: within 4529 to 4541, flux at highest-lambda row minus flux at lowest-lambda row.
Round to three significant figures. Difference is -23.5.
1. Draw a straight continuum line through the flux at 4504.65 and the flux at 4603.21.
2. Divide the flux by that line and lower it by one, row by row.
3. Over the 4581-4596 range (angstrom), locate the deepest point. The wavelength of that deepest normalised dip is 4594.74 angstrom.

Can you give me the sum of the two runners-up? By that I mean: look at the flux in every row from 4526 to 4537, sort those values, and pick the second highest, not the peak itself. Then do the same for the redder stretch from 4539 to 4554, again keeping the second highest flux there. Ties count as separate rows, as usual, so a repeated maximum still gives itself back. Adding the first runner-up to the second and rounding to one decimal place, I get 50.2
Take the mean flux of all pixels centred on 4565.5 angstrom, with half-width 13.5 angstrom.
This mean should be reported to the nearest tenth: 24.8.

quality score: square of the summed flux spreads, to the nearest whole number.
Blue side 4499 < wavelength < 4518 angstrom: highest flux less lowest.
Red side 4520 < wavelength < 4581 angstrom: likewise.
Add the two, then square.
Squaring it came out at 26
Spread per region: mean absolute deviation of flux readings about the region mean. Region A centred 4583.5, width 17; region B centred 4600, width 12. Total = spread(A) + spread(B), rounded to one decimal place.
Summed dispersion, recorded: 1.0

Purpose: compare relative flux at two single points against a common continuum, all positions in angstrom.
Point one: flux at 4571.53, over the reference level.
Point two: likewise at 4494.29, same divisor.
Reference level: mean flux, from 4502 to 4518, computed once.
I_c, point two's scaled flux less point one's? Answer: 0.04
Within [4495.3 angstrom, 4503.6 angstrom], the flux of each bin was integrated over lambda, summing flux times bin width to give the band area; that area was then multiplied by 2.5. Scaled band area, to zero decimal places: 526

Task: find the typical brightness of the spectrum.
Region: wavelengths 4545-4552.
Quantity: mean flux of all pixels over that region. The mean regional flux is 23.4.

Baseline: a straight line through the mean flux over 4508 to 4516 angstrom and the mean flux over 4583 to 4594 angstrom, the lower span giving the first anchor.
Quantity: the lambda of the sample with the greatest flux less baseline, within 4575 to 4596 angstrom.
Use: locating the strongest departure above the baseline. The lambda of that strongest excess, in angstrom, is 4588.40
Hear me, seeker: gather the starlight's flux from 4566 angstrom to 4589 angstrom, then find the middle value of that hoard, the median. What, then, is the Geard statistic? 25.8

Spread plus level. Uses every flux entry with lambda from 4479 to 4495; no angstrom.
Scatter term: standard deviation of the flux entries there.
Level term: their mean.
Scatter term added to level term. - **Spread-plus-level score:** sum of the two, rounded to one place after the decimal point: 26.3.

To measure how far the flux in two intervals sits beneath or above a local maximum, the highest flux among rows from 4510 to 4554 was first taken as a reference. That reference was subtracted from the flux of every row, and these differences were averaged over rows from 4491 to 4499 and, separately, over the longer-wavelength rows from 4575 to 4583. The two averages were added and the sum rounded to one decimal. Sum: -1.3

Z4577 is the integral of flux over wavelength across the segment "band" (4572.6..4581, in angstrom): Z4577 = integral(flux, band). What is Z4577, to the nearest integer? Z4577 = 222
